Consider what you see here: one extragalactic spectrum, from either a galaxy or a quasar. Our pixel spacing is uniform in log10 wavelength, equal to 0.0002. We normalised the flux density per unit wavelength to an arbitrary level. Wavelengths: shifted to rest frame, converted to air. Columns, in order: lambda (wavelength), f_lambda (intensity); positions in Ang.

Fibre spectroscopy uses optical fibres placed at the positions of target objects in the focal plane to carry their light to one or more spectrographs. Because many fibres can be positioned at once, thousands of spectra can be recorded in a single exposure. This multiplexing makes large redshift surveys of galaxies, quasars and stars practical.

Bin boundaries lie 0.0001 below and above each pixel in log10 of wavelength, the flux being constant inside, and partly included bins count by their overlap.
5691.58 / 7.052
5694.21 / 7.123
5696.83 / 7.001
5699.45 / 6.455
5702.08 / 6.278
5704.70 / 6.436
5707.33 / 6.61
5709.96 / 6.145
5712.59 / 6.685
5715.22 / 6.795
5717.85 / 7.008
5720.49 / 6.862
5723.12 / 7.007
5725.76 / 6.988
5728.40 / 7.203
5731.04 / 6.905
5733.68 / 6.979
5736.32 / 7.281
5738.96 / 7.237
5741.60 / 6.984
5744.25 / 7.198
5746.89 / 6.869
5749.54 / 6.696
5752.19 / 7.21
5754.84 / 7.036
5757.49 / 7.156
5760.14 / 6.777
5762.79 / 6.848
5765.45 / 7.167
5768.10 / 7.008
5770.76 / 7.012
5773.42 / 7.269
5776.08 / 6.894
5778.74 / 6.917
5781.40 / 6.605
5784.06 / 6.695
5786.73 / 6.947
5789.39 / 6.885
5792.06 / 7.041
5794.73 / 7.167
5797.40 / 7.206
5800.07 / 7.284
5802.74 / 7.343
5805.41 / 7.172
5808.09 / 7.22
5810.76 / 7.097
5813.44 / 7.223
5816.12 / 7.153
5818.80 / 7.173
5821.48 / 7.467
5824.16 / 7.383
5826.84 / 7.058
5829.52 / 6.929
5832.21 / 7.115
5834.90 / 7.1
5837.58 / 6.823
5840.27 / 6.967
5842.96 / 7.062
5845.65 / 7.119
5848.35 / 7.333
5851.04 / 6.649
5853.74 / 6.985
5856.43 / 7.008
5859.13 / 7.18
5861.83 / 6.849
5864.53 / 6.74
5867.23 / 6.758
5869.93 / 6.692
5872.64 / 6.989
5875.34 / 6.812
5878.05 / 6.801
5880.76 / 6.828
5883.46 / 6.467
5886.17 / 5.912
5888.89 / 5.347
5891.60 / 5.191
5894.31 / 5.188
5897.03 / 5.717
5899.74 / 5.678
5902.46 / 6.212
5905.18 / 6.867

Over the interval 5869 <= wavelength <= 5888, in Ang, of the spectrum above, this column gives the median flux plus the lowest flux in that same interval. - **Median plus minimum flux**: 12.7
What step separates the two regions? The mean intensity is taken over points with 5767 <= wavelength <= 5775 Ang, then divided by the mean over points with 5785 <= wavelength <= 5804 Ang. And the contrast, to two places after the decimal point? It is 1.00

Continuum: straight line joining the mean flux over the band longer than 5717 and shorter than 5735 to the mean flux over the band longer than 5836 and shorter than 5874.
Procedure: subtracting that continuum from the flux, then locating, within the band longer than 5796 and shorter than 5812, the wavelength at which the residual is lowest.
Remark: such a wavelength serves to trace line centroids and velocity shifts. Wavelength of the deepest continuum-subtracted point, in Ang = 5810.76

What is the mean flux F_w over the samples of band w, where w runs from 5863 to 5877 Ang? 6.80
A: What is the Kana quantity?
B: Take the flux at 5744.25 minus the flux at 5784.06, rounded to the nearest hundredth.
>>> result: 0.50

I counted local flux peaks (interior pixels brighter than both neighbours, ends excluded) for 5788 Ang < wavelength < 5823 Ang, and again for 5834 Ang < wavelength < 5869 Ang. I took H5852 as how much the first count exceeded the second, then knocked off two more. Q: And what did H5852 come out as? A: -1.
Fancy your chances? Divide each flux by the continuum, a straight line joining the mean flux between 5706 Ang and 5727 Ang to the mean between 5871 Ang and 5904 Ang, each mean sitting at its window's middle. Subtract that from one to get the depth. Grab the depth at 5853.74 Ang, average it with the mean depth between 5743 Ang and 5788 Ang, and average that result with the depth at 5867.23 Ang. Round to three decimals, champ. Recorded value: -0.092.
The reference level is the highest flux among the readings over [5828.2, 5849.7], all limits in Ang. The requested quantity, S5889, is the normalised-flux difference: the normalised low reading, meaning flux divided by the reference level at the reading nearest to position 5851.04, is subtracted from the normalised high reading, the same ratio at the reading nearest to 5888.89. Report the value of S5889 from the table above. -0.18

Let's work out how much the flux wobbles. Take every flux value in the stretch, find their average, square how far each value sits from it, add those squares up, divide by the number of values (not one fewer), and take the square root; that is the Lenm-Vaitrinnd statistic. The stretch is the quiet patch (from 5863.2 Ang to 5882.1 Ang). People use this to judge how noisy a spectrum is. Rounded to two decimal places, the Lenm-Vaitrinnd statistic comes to 0.09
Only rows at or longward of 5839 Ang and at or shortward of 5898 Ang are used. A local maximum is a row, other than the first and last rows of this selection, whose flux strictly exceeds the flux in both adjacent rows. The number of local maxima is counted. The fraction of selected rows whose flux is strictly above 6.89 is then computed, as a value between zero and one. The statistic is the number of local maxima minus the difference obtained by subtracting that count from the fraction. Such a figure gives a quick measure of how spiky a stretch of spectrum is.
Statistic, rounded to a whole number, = 10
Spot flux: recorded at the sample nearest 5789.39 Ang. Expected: 6.885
